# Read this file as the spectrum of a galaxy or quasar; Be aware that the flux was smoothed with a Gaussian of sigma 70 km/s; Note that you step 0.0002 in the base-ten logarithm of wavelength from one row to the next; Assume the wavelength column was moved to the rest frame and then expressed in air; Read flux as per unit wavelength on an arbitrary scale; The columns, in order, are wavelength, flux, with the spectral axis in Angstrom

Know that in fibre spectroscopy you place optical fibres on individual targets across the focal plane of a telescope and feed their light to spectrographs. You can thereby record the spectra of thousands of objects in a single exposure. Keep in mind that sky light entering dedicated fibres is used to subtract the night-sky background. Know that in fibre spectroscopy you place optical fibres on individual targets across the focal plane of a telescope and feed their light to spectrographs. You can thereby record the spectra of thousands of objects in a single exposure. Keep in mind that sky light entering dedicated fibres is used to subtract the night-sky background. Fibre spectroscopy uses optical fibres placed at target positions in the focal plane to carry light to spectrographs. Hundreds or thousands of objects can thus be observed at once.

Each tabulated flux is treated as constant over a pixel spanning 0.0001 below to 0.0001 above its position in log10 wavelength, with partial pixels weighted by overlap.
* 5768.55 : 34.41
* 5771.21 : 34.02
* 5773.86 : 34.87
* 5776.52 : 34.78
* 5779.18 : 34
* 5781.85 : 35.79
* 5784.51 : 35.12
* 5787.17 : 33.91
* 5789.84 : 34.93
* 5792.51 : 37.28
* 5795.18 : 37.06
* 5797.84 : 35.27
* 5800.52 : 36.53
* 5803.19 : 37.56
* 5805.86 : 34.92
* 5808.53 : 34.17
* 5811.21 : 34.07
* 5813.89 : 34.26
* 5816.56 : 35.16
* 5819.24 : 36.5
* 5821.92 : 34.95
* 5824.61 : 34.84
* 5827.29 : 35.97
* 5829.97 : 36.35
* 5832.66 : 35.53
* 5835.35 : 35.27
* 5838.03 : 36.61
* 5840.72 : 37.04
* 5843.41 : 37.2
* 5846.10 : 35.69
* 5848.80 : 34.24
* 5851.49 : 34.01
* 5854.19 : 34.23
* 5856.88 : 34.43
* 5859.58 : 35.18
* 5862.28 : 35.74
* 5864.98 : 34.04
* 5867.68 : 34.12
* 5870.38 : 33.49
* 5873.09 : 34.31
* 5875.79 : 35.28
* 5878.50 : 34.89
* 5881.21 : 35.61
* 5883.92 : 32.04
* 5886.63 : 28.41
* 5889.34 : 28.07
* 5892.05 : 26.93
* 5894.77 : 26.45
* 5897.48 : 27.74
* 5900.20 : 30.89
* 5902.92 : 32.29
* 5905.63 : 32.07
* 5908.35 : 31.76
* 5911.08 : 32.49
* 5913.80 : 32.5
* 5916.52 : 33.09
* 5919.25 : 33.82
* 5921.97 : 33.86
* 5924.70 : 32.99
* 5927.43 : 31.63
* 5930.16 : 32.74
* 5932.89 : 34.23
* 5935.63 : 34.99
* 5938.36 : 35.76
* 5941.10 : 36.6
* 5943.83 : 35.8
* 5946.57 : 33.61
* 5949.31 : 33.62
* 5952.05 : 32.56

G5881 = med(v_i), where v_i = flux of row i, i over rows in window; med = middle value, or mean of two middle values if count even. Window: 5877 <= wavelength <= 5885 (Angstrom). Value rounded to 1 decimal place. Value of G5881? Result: 34.9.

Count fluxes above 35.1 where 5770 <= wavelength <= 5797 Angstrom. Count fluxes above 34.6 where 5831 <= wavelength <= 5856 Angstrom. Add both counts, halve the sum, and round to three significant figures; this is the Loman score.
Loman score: 5.00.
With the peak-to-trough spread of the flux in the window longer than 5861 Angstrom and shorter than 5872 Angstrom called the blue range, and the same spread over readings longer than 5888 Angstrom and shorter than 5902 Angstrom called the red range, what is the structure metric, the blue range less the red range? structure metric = -2.2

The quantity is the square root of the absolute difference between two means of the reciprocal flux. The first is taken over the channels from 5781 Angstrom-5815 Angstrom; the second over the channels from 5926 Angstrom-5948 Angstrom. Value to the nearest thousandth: 0.030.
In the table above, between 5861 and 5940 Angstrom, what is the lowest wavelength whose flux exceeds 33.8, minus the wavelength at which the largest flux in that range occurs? -76.1 Angstrom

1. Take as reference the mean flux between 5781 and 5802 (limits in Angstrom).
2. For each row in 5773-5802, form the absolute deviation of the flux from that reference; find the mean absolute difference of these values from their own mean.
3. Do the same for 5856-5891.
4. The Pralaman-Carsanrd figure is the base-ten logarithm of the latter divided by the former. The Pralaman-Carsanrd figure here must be 0.6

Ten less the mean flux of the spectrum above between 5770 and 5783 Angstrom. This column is -24.7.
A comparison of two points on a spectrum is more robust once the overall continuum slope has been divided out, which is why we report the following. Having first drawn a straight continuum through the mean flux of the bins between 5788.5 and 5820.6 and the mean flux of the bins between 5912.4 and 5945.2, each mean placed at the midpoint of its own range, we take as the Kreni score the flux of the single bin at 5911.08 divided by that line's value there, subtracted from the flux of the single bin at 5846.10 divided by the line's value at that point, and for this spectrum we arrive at 0.07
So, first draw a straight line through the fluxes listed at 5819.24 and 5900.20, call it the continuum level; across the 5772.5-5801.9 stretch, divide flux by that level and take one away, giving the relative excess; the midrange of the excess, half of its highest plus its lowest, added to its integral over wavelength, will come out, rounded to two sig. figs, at -2.6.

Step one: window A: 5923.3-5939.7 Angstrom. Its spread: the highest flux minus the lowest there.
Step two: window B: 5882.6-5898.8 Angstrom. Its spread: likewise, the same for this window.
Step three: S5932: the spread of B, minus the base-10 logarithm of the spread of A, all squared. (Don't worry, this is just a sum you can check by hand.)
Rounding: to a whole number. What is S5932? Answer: 25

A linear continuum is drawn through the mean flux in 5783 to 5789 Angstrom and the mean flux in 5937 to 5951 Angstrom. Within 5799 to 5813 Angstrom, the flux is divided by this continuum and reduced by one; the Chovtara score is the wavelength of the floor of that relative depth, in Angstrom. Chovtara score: 5811.21 Angstrom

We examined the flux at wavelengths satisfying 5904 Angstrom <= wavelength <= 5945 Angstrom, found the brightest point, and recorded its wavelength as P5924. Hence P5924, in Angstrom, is 5941.10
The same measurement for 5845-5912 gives 5862.28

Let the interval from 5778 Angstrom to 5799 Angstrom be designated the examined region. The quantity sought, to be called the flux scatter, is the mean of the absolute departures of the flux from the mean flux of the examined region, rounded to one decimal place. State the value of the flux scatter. 1.0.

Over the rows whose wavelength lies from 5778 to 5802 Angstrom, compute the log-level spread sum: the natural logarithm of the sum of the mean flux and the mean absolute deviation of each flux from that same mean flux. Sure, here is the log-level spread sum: 3.60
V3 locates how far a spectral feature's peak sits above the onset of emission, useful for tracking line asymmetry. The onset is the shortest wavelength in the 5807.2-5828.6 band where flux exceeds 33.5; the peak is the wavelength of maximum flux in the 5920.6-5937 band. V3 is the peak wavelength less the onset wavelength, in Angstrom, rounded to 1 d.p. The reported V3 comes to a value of 127.1 Angstrom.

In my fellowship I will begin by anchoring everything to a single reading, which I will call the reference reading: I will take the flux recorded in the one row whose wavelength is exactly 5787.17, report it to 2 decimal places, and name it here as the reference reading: 33.91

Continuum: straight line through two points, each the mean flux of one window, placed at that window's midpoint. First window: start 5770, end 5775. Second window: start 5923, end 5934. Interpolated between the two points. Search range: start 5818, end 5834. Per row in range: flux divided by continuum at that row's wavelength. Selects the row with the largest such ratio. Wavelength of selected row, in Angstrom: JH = 5819.24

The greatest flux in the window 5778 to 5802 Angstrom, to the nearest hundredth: 37.28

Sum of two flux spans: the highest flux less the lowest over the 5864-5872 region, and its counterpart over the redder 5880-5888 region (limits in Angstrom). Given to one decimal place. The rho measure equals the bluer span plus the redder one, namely 7.8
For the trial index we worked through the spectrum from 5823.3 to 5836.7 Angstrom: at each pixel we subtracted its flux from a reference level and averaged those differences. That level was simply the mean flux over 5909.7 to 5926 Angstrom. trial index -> -2.5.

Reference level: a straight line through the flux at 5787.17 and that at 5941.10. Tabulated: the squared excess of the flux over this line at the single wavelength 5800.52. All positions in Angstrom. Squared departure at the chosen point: 5.7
